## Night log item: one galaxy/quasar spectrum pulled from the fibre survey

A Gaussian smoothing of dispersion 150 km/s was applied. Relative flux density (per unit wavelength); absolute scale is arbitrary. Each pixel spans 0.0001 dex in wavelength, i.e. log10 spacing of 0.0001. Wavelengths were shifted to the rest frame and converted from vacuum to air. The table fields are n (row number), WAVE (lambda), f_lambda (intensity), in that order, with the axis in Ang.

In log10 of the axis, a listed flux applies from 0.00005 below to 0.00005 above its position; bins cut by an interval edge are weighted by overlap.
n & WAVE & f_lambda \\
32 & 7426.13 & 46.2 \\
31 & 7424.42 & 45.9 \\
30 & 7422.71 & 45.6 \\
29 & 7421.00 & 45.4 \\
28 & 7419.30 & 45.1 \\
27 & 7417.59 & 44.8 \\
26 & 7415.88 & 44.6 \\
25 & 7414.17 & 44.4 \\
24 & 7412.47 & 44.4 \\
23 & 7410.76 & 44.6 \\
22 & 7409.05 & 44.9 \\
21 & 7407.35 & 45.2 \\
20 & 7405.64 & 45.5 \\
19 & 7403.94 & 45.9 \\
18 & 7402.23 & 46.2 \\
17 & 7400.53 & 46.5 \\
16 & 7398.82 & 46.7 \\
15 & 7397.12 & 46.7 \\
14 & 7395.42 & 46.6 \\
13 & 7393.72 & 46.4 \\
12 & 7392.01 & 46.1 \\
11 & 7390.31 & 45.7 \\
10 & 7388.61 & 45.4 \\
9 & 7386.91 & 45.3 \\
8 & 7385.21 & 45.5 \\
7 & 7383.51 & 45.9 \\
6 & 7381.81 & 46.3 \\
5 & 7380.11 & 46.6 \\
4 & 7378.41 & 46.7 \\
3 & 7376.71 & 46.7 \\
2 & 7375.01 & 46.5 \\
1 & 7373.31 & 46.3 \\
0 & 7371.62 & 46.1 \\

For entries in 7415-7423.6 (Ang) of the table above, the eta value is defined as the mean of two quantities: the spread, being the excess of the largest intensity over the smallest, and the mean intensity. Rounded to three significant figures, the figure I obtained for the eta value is 23.1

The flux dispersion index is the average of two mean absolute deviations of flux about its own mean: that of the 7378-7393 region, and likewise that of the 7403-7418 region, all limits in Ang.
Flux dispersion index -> 0.42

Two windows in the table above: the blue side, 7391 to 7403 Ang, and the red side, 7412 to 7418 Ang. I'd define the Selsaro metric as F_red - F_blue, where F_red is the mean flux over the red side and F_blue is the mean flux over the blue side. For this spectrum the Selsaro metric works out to -1.9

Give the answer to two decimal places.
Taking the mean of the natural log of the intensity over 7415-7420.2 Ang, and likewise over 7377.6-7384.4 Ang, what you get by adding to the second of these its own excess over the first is 3.87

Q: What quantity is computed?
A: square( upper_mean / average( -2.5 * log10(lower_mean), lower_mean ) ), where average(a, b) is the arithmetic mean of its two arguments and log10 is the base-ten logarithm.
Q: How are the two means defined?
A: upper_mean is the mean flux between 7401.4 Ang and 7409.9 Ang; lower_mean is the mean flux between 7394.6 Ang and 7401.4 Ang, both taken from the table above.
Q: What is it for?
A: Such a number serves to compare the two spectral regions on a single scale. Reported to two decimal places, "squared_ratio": 4.60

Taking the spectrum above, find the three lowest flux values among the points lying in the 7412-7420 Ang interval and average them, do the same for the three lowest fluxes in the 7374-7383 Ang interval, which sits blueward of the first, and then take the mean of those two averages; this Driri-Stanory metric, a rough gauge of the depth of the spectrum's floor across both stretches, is 45.5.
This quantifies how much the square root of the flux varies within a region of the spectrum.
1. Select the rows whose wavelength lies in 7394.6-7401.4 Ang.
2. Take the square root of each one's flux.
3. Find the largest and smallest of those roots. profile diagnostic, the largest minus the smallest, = 0.015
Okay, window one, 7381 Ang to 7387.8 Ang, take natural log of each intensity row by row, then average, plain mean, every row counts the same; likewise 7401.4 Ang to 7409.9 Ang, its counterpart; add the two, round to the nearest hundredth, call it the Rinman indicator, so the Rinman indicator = 7.64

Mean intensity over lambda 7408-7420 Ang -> 44.7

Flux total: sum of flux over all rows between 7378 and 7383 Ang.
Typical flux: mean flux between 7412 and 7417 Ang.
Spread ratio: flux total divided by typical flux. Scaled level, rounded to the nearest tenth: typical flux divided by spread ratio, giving 14.2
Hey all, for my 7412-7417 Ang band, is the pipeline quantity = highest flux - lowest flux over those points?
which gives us 0.20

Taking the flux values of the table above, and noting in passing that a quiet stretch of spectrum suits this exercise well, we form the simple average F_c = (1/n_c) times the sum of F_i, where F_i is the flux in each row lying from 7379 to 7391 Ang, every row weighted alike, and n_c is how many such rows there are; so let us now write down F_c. 45.8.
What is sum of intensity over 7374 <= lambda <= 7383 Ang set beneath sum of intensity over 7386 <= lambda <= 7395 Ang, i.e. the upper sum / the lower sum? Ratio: 0.98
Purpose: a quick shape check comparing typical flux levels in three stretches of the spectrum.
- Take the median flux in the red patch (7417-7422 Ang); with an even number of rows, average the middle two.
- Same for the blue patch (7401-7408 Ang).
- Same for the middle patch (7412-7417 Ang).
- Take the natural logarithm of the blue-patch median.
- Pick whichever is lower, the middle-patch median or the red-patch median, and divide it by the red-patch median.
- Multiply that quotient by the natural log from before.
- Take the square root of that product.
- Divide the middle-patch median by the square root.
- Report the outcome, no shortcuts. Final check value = 22.9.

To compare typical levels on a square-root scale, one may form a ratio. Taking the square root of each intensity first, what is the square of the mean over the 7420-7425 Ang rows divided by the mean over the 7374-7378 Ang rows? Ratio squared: 0.98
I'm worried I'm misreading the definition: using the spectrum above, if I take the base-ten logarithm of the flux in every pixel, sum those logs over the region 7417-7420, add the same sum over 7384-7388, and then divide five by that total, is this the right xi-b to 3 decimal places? 0.755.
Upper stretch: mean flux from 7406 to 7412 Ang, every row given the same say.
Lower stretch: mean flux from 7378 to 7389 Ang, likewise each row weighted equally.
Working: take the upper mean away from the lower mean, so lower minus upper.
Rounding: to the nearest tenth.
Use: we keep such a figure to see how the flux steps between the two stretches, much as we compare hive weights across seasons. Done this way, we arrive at 1.1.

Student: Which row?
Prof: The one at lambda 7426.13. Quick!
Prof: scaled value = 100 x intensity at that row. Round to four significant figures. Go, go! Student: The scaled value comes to 4620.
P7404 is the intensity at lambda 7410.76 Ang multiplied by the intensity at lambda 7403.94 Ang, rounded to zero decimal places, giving 2047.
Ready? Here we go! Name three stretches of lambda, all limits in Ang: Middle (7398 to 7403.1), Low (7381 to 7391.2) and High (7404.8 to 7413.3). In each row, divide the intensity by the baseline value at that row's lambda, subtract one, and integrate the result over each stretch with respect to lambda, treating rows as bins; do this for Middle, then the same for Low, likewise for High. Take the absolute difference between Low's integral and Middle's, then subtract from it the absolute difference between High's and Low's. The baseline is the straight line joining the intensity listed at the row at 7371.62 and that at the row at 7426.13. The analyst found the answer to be 0.00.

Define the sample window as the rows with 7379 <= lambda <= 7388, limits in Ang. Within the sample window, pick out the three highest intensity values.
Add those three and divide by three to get 46.3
